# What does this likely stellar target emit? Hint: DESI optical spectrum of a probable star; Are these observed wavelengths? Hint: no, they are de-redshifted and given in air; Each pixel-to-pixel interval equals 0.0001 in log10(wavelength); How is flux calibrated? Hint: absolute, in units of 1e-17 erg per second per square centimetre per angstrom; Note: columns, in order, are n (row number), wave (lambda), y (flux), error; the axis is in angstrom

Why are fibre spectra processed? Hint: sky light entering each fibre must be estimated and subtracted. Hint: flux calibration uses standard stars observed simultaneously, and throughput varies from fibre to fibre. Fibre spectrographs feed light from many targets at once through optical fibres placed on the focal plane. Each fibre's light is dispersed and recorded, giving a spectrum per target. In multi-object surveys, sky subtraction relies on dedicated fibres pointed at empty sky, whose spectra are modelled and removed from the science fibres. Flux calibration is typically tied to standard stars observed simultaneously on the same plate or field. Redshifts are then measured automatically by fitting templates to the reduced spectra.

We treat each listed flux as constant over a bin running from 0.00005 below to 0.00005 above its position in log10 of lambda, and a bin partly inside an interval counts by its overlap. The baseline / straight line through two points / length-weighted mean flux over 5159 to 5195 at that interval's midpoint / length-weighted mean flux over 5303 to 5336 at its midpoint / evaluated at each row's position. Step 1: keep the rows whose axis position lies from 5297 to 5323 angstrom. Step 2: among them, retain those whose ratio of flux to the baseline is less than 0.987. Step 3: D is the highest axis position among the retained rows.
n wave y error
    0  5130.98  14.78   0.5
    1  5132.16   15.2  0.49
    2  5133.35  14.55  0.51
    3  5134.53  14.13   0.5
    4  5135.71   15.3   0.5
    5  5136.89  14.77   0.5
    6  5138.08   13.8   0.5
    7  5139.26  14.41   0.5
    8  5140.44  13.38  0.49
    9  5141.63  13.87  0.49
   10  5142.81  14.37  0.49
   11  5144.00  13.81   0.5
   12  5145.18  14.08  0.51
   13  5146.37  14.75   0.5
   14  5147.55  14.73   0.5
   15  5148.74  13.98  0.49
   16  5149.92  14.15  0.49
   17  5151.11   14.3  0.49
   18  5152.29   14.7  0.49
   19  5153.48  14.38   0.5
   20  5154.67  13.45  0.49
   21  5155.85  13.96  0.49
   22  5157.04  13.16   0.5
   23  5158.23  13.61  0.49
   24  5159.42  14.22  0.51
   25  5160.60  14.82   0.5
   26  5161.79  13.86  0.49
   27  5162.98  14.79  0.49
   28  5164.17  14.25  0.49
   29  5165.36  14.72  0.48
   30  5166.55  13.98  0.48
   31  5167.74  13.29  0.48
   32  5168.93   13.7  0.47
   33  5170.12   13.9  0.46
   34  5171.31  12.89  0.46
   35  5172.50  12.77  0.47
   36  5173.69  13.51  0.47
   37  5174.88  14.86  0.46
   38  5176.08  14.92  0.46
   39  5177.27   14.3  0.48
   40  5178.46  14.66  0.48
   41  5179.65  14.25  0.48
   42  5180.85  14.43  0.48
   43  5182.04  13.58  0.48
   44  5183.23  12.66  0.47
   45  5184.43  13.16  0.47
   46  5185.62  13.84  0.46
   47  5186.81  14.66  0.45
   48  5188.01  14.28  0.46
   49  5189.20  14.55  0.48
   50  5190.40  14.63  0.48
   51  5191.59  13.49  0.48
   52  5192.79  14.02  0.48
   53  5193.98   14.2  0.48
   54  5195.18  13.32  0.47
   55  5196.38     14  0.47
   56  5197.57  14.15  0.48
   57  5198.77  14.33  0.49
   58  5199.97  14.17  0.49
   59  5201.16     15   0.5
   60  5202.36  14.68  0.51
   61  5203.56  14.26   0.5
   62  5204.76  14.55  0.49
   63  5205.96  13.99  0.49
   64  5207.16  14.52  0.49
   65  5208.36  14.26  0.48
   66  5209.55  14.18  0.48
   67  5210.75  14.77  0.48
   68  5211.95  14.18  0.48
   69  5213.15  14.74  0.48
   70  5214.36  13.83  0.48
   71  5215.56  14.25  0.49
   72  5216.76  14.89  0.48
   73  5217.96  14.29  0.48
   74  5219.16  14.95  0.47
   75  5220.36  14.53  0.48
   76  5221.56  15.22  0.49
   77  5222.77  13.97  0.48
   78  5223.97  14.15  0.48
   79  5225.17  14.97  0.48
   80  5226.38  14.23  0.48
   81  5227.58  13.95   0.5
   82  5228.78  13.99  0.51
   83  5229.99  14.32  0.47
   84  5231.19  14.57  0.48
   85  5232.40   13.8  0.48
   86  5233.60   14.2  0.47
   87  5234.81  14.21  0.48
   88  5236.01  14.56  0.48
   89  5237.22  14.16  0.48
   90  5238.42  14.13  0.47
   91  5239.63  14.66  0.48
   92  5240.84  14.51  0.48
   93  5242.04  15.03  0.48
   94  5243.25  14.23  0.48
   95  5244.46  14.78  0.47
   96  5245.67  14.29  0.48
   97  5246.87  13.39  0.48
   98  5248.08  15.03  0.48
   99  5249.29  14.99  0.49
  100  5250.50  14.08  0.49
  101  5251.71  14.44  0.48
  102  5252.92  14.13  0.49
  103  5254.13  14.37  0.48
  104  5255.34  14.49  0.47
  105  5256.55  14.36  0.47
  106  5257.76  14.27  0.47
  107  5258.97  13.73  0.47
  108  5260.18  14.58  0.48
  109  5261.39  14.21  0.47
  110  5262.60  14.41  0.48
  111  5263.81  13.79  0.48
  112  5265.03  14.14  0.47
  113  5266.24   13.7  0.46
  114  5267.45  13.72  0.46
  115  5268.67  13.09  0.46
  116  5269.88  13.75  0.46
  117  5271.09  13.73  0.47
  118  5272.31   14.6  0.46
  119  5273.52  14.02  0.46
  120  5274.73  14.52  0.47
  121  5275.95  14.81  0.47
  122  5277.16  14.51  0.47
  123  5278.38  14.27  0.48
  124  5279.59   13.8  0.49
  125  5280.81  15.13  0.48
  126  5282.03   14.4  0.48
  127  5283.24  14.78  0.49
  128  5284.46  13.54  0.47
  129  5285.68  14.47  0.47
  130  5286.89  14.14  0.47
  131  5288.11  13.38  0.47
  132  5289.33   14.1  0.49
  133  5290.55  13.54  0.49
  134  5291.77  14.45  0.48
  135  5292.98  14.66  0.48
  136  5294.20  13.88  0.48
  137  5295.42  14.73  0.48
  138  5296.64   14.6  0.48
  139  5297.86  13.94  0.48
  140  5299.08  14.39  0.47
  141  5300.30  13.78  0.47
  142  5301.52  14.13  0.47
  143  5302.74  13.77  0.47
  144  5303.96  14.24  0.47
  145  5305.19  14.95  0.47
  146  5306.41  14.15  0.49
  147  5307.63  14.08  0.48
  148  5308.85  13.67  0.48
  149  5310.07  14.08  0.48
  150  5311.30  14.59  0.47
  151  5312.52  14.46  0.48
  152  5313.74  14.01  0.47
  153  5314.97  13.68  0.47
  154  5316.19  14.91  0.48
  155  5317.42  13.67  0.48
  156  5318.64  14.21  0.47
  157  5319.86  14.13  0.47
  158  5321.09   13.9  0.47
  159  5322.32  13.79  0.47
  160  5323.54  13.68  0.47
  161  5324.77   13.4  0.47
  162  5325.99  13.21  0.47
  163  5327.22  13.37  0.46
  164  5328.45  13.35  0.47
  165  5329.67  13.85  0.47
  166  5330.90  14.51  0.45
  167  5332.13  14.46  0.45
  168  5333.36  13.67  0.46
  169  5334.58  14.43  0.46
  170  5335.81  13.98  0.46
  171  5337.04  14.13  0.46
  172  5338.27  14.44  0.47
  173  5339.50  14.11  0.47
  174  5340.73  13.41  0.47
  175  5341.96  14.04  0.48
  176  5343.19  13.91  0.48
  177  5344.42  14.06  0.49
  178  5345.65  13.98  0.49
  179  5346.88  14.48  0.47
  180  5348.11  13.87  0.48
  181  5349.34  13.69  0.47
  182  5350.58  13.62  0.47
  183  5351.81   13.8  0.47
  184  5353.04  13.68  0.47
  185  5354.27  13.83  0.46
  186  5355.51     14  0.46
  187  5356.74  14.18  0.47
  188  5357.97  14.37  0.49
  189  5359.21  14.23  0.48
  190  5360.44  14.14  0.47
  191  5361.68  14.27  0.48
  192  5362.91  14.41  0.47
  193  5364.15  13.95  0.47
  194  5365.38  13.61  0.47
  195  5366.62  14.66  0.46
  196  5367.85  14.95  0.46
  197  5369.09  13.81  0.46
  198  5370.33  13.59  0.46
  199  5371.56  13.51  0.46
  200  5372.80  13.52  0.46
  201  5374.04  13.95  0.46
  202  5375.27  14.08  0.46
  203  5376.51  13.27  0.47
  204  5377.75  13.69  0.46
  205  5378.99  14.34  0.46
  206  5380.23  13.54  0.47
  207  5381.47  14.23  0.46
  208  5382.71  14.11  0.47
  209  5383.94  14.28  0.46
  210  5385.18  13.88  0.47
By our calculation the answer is 5322.32 angstrom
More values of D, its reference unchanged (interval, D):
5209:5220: 5214.36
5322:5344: 5340.73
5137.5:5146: 5144.00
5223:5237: 5232.40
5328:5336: 5333.36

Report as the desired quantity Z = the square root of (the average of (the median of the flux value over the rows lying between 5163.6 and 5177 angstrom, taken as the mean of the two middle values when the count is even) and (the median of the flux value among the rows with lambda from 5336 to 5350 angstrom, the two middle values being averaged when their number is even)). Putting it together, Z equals 3.74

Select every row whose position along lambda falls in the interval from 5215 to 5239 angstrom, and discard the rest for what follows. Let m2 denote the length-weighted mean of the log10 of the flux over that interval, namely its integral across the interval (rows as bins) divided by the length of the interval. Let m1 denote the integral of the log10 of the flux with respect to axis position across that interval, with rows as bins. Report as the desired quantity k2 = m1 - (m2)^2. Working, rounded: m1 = 27.8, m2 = 1.16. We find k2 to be 26.4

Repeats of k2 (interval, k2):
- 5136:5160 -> 26.3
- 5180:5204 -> 26.2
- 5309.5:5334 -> 26.7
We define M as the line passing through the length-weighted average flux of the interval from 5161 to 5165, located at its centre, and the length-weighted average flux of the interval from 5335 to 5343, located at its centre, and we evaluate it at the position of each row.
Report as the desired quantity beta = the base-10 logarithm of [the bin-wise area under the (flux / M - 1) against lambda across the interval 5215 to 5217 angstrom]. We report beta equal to -1.40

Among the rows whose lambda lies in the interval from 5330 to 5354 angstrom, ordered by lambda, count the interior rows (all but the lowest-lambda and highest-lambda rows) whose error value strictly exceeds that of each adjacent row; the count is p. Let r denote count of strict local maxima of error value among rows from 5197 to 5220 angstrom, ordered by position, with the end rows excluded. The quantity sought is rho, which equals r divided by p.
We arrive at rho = 2.0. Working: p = 1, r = 2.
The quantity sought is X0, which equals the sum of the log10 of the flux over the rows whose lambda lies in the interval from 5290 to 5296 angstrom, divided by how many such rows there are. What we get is 1.154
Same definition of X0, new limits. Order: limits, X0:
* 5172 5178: 1.148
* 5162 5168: 1.152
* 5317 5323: 1.144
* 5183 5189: 1.137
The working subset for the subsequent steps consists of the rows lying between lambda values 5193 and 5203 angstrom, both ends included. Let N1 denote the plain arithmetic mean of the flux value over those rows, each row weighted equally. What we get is 14.2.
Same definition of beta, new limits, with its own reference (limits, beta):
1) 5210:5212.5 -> -1.42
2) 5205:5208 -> -2.11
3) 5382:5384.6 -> -1.32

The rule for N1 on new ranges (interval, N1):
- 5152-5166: 14.2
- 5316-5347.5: 14.0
